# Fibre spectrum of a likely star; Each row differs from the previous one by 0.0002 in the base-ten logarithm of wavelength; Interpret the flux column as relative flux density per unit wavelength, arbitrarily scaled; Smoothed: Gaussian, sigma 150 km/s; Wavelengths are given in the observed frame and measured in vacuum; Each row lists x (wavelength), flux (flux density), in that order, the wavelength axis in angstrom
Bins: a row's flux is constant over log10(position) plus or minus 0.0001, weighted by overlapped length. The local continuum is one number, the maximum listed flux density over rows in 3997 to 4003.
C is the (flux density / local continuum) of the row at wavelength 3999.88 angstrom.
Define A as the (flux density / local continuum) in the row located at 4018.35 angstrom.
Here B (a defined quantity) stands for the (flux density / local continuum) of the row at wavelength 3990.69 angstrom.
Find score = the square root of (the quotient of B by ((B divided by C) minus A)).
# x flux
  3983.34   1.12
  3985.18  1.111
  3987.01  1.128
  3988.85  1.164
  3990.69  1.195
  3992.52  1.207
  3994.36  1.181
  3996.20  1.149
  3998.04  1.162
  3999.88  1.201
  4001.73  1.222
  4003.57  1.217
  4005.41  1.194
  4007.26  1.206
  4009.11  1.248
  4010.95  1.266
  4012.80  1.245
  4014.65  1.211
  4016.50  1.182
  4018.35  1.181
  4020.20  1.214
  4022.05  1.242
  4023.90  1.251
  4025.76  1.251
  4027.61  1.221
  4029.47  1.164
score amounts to 5.9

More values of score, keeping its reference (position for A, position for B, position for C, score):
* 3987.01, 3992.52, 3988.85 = 2.9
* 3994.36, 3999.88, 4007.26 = 5.8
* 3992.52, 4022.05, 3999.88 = 4.7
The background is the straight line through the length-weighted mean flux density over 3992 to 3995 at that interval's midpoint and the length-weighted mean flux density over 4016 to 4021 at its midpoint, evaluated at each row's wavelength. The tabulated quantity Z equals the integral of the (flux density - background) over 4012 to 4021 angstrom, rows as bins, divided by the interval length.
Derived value 0.013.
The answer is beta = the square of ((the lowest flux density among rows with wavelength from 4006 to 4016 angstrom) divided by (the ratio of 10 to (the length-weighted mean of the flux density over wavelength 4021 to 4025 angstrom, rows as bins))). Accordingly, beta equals 0.0225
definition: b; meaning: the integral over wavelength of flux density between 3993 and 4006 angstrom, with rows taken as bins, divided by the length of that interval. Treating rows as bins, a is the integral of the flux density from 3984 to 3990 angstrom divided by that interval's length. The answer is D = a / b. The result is 0.95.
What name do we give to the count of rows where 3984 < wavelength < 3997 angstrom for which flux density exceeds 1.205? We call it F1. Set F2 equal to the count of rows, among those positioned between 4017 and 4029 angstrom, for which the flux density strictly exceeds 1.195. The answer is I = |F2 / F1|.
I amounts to 5.0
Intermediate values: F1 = 1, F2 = 5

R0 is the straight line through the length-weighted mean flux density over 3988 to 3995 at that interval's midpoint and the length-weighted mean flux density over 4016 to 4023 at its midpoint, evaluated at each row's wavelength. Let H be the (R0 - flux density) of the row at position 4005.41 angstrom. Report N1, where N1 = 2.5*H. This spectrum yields 0.01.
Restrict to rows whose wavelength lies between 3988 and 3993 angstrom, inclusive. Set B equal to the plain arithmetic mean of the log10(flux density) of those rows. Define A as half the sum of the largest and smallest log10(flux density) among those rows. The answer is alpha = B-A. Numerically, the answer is 0.0012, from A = 0.074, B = 0.075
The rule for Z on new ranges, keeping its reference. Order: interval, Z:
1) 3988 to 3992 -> -0.011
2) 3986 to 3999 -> -0.024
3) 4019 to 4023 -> 0.032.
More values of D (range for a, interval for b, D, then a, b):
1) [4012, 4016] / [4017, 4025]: 1.00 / 1.22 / 1.22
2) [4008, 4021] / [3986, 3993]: 1.04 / 1.22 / 1.17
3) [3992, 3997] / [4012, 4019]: 0.98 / 1.18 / 1.20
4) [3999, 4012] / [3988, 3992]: 1.03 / 1.22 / 1.18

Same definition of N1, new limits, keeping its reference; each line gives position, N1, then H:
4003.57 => -0.05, -0.02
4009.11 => -0.12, -0.05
